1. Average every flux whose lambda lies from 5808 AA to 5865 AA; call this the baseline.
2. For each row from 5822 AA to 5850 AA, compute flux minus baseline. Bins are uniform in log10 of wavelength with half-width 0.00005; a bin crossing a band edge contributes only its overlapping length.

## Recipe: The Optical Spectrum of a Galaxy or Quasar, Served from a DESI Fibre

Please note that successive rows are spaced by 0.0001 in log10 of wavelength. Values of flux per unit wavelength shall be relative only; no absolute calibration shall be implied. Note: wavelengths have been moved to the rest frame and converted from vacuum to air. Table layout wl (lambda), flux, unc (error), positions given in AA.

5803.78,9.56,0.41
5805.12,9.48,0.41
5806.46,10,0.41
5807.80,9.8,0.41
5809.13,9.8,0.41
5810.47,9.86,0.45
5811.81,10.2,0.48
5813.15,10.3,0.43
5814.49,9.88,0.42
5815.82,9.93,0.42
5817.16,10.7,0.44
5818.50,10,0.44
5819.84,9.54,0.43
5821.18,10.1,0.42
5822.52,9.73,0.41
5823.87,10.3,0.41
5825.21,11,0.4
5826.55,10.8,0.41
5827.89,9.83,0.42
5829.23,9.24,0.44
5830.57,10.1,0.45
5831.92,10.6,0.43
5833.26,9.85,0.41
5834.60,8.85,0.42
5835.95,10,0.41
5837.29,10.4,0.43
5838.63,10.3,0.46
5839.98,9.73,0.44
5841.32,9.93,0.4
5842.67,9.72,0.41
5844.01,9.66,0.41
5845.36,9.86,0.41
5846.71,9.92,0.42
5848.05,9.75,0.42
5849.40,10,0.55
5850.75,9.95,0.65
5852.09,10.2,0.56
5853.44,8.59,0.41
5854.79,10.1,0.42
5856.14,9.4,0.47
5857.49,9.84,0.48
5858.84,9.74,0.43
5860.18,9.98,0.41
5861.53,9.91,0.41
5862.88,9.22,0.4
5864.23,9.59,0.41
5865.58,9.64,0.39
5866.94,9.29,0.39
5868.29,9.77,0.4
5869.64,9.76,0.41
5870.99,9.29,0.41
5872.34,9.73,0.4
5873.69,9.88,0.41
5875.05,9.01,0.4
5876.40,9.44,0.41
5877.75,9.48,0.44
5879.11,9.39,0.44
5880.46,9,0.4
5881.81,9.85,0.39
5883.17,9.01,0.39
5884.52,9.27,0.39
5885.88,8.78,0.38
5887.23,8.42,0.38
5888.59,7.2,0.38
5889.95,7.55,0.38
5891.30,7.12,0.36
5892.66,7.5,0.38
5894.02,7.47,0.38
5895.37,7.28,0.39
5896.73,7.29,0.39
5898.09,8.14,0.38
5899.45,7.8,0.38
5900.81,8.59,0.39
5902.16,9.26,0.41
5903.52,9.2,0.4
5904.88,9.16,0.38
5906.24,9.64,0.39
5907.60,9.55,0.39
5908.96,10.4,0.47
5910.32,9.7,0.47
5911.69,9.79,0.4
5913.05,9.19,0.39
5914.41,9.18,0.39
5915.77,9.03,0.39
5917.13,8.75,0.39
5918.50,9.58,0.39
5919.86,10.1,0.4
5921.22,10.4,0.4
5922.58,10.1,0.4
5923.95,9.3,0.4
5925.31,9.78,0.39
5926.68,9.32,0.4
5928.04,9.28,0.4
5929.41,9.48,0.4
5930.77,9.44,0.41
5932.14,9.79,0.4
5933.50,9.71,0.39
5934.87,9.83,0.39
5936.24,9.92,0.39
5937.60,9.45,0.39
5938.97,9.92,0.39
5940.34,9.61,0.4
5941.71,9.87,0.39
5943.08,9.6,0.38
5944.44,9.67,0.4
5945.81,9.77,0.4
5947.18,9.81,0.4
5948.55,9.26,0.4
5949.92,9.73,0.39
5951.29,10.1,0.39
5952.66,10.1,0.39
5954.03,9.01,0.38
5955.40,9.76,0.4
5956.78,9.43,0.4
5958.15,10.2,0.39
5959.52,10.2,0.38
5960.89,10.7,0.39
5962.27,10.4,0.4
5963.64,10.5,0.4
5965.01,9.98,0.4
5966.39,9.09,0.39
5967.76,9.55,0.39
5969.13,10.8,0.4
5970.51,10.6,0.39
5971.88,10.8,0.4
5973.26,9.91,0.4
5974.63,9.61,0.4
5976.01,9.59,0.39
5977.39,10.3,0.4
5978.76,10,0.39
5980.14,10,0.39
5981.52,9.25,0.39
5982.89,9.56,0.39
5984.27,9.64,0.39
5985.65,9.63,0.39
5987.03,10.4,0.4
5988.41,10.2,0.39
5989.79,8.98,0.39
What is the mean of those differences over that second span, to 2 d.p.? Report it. 0.07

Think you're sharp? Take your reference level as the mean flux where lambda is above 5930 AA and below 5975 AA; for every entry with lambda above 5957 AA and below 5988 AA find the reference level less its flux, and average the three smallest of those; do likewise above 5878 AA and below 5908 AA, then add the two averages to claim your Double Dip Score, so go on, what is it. -0.68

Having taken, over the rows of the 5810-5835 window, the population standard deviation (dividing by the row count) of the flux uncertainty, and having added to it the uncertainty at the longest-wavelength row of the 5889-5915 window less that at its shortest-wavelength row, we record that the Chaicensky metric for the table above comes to 0.029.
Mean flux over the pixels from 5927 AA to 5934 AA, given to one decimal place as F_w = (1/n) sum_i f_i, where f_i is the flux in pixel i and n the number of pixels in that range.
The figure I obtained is 9.5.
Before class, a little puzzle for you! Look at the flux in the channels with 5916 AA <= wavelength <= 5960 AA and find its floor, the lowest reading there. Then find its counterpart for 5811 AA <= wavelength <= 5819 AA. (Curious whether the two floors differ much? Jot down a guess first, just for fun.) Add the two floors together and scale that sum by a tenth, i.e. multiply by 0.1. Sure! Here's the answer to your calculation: 1.86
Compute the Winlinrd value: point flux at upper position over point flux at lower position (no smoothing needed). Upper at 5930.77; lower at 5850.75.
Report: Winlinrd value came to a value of 0.95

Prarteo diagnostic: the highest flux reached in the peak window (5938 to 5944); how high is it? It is 9.92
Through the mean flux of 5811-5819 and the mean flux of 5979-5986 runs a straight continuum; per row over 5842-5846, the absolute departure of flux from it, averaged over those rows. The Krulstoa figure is 0.33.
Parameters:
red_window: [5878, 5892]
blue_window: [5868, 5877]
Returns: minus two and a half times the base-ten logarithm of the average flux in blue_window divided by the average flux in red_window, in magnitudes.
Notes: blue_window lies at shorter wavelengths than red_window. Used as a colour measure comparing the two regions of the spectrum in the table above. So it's -0.12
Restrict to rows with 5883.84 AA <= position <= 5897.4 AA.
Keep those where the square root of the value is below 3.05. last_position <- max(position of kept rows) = 5896.73 AA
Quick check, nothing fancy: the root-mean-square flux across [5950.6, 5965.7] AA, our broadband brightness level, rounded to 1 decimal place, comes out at 10.0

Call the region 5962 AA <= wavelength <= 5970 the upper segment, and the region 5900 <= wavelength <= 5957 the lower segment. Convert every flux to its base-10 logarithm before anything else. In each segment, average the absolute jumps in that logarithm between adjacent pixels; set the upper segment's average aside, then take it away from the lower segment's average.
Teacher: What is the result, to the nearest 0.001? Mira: -0.013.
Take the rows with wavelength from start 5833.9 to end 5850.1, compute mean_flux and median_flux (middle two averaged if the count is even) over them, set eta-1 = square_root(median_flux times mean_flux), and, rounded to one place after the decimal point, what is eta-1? 9.9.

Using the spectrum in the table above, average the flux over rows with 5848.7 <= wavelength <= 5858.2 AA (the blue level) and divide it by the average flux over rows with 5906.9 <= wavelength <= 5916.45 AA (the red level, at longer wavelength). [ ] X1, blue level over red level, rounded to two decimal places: 1.02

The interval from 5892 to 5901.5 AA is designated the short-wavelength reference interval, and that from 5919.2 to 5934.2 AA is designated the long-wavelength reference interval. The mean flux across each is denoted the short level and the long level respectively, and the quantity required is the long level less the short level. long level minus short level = 2.0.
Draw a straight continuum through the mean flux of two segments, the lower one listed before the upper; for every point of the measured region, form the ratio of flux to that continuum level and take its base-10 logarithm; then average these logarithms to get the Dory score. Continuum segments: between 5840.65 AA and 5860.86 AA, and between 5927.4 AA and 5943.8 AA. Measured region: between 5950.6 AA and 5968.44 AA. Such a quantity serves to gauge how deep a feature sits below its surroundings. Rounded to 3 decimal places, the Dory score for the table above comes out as 0.013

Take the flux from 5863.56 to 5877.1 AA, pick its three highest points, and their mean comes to 9.8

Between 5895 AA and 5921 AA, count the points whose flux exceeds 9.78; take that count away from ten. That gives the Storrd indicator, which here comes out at 7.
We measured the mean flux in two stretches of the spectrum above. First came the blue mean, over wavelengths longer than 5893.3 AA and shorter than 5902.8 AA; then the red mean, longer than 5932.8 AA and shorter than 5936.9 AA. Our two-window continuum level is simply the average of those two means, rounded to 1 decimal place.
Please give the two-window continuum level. 8.9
